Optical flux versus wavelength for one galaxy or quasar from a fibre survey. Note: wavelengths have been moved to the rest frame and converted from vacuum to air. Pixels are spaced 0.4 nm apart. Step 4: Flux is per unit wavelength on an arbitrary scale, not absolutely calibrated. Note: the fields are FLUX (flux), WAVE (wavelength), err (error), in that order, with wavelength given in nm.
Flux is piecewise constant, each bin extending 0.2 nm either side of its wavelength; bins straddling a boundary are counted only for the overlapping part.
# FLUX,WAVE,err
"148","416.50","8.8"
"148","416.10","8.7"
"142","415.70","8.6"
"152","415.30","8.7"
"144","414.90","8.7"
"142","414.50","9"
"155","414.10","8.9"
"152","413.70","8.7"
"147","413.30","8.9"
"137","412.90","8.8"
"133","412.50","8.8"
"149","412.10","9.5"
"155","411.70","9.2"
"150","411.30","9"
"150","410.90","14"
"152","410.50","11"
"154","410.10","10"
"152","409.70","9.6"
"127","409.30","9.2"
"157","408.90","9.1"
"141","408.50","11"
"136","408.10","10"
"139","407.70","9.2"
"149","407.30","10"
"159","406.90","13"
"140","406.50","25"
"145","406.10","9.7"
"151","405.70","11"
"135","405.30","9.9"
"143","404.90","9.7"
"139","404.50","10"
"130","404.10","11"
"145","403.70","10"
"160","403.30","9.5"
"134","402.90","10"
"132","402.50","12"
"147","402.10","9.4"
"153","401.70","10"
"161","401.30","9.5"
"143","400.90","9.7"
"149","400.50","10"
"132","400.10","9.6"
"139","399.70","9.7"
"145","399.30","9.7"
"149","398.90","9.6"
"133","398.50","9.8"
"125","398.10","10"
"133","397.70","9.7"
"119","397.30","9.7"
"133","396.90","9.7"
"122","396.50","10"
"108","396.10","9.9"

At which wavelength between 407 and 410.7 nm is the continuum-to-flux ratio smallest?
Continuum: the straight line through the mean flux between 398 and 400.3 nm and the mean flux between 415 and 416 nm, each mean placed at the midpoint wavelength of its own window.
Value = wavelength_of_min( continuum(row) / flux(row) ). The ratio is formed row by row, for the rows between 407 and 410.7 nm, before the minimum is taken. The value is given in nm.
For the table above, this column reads 408.90 nm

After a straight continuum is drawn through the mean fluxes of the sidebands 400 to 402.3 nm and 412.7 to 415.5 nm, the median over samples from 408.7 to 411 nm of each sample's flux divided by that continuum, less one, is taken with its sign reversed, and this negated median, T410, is -0.03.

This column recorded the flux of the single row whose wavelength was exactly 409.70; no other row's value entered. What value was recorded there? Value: 152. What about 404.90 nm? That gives 143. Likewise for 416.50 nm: 148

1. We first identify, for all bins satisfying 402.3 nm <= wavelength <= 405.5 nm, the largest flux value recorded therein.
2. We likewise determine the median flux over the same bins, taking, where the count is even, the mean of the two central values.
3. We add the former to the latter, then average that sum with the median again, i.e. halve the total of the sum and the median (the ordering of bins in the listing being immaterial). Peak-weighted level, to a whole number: 217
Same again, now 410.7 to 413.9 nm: 227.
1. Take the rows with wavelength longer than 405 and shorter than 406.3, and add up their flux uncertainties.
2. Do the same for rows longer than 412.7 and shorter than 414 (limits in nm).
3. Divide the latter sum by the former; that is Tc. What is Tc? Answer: 0.86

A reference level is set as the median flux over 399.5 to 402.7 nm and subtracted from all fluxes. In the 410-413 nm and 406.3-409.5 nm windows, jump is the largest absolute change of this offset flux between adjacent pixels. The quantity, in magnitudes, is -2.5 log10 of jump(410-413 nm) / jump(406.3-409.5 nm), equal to 0.7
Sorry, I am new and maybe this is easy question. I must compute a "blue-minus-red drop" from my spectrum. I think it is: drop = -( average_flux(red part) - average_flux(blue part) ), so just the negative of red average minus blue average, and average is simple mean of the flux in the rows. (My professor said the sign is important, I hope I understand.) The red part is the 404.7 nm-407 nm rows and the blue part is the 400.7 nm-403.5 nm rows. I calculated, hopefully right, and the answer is 2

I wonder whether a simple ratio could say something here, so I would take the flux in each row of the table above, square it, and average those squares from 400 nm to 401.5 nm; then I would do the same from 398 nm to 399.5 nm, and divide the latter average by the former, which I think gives 0.89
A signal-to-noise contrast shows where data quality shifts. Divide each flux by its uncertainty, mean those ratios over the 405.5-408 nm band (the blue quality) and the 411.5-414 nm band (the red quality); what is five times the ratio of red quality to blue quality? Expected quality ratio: 6.35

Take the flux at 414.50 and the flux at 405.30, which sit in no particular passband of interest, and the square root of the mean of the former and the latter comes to 11.8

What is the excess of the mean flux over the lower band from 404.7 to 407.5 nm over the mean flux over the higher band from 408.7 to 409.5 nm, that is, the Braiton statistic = 4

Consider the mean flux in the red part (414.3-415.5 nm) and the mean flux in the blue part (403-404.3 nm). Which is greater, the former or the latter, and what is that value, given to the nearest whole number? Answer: 146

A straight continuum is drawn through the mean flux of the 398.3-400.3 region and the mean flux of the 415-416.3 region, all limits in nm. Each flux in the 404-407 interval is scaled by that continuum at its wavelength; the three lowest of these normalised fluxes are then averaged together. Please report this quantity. 0.948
